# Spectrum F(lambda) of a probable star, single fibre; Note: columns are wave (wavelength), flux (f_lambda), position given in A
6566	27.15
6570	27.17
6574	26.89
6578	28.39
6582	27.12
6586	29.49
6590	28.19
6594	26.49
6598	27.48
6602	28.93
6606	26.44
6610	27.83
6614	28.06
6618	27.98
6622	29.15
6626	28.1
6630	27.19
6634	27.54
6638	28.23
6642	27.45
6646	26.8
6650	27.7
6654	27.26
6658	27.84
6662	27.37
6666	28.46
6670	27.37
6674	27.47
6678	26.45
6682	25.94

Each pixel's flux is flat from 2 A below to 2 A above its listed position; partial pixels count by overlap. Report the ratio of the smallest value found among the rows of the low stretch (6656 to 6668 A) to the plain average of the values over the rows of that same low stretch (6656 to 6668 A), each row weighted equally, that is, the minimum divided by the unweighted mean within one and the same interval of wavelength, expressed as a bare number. 0.981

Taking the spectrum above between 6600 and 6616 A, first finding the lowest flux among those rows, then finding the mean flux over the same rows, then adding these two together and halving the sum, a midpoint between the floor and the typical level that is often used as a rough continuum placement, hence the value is 27.1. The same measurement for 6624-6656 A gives 27.2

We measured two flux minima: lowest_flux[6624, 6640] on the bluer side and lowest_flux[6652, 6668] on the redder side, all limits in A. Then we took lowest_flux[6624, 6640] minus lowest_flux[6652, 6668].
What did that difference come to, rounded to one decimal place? -0.1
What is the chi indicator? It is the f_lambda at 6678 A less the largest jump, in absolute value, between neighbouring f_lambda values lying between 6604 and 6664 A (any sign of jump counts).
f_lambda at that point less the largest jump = 25.1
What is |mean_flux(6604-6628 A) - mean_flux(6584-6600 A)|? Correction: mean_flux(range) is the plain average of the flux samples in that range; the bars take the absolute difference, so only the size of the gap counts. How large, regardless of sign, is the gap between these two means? 0.0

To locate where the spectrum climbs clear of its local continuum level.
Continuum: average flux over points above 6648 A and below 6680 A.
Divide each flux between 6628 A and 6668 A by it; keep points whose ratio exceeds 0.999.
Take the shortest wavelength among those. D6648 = 6634 A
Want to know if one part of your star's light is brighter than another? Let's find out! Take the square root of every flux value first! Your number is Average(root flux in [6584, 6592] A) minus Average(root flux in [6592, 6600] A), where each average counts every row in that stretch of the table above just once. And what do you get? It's 0.175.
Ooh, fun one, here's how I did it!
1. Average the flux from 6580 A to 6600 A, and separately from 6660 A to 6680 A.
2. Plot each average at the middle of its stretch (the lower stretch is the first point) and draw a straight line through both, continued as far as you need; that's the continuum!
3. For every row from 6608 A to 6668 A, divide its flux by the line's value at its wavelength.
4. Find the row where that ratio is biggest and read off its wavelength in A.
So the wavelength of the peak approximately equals 6622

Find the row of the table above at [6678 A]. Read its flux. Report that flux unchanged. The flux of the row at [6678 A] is 26.45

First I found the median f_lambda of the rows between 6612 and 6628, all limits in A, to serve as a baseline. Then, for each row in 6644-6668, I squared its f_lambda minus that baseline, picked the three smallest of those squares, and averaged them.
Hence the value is 0.12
